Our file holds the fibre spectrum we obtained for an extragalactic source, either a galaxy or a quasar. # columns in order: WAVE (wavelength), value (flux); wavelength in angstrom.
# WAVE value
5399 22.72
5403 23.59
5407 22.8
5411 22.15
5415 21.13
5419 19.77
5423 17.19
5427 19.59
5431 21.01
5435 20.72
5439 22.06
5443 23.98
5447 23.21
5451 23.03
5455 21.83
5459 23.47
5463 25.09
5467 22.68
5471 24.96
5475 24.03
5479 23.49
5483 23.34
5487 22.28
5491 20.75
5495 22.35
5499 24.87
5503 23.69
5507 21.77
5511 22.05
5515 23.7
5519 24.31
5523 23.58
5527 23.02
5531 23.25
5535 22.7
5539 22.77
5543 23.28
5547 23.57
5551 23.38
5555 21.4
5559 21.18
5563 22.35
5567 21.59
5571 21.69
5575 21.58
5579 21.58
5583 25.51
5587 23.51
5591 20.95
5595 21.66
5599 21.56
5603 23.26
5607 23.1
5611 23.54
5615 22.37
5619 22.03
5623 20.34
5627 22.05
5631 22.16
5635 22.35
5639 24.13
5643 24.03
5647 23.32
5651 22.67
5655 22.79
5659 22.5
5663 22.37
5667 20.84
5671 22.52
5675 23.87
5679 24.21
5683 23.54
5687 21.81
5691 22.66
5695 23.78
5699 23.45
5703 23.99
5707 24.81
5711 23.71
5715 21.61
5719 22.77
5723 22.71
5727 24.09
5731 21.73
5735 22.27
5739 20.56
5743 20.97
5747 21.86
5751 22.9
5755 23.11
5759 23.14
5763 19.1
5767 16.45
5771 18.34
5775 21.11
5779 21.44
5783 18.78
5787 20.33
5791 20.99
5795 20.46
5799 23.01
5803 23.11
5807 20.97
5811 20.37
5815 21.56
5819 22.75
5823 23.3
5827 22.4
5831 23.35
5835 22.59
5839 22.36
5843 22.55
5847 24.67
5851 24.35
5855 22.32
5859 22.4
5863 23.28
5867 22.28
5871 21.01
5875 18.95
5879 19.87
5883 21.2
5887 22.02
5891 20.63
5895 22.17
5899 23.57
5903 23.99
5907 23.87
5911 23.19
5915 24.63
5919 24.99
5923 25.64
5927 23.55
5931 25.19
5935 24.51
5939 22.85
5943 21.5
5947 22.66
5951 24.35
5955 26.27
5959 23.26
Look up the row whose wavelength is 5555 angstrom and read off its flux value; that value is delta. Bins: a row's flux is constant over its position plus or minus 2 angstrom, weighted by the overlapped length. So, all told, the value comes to 21.4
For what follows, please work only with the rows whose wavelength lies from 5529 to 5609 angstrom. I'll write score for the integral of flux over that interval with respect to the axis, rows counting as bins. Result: 1799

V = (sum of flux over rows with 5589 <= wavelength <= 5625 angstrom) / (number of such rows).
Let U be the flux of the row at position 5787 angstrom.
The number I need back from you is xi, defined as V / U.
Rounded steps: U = 20.33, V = 22.1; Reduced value 1.09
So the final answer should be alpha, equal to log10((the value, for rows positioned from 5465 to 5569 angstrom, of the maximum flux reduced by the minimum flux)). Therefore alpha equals 0.62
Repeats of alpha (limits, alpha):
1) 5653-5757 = 0.63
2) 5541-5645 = 0.71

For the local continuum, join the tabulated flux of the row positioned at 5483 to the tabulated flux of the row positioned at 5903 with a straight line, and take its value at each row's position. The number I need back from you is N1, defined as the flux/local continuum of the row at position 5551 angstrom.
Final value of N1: 1.00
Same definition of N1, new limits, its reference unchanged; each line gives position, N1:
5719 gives 0.96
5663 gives 0.95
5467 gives 0.97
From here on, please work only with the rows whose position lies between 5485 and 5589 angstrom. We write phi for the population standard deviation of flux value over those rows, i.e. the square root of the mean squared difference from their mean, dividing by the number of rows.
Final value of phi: 1.16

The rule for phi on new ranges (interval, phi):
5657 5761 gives 1.08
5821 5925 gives 1.55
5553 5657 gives 1.13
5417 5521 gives 1.82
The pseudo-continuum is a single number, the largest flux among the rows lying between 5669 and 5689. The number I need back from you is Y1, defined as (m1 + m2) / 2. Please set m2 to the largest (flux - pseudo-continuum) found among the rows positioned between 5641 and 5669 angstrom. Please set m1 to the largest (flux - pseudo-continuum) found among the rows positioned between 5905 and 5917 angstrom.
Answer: 0.1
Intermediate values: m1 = 0.4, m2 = -0.18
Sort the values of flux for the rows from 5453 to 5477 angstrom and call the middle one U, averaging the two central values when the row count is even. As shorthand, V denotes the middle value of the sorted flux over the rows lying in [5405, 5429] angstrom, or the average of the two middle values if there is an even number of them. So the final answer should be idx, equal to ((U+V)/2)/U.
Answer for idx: 0.93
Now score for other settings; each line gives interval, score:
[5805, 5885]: 1770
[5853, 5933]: 1819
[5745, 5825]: 1692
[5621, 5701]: 1822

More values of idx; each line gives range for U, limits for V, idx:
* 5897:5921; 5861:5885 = 0.94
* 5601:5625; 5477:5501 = 1.00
